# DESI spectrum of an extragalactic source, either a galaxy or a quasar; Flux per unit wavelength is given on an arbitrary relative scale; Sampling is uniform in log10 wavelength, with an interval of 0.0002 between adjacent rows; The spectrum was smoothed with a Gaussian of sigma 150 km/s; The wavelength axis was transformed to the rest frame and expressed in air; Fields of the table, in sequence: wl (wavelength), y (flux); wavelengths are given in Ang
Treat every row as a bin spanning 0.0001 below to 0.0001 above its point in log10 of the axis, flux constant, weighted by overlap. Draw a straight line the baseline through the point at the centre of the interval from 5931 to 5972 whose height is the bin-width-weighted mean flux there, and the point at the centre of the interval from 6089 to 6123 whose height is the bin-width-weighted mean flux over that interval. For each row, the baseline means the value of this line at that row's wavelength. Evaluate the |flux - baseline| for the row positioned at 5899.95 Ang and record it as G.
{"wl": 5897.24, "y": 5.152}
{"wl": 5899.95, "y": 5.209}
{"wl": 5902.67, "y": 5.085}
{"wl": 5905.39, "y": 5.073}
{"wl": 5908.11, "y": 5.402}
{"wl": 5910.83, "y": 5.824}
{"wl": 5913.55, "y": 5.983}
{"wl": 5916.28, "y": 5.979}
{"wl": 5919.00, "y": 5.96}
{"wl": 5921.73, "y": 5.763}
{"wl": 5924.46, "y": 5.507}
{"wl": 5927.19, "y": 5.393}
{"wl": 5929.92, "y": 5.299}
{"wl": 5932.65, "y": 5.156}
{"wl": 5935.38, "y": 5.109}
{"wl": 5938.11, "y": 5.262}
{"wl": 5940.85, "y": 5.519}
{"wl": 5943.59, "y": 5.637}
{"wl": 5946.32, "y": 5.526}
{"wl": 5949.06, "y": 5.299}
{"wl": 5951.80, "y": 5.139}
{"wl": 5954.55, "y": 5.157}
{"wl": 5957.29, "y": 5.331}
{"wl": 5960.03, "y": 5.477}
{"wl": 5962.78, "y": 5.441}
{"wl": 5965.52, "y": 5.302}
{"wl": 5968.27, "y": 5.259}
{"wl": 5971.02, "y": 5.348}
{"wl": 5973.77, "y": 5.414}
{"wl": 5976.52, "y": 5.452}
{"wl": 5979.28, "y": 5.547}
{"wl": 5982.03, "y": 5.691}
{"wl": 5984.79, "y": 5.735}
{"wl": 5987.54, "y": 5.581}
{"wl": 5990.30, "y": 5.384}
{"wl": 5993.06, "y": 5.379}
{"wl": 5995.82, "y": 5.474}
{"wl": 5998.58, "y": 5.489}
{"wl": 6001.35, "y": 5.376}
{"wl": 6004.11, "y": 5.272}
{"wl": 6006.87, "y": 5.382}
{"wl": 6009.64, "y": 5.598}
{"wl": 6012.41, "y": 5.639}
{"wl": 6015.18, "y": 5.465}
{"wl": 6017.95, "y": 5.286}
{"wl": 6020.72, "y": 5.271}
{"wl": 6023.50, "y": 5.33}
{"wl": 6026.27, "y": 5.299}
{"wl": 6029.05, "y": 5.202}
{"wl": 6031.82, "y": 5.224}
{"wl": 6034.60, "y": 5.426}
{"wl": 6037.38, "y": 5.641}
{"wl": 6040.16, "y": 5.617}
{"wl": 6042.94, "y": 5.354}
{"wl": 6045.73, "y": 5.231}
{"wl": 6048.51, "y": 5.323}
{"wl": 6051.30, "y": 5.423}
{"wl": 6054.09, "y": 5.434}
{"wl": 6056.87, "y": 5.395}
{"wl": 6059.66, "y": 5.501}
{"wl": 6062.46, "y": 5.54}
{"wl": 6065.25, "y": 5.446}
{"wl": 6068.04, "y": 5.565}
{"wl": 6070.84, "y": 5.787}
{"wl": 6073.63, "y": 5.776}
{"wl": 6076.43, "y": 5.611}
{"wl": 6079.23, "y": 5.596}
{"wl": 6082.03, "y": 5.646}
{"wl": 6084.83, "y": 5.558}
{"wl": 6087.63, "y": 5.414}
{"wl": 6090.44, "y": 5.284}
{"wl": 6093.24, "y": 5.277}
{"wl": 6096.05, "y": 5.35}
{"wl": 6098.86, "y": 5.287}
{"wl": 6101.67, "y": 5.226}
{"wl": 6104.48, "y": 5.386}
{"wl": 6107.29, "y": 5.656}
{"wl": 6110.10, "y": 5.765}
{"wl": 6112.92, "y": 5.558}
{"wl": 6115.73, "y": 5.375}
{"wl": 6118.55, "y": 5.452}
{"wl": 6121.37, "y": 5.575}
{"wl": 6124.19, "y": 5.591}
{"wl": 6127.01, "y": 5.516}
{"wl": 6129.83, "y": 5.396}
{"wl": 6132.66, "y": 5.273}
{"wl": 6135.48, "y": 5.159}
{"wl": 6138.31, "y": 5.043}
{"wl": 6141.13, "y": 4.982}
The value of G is 0.09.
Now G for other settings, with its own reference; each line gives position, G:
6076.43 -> 0.20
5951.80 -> 0.19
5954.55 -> 0.18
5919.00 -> 0.65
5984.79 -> 0.38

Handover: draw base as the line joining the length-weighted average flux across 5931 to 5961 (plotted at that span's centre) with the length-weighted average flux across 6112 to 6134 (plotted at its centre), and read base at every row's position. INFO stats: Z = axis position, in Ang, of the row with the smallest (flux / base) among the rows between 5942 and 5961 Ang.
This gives 5951.80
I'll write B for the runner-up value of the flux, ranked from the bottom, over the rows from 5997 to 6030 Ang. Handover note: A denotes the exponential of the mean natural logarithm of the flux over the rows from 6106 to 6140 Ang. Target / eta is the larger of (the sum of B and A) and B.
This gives 10.7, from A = 5.44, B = 5.271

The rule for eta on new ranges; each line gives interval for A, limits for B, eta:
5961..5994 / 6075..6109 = 10.7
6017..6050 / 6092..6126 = 10.6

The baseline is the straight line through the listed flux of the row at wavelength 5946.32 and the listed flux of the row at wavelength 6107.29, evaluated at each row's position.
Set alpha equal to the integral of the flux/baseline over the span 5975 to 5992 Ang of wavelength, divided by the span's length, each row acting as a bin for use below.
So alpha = 1.00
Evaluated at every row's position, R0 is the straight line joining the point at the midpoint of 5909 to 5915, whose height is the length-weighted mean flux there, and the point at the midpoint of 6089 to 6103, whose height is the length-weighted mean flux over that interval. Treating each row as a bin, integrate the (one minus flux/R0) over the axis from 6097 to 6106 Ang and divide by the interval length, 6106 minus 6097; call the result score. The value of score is -0.01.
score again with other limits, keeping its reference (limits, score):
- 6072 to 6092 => -0.04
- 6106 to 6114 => -0.08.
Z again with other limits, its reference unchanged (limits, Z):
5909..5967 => 5935.38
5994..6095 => 6029.05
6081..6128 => 6101.67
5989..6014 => 6004.11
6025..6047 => 6029.05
